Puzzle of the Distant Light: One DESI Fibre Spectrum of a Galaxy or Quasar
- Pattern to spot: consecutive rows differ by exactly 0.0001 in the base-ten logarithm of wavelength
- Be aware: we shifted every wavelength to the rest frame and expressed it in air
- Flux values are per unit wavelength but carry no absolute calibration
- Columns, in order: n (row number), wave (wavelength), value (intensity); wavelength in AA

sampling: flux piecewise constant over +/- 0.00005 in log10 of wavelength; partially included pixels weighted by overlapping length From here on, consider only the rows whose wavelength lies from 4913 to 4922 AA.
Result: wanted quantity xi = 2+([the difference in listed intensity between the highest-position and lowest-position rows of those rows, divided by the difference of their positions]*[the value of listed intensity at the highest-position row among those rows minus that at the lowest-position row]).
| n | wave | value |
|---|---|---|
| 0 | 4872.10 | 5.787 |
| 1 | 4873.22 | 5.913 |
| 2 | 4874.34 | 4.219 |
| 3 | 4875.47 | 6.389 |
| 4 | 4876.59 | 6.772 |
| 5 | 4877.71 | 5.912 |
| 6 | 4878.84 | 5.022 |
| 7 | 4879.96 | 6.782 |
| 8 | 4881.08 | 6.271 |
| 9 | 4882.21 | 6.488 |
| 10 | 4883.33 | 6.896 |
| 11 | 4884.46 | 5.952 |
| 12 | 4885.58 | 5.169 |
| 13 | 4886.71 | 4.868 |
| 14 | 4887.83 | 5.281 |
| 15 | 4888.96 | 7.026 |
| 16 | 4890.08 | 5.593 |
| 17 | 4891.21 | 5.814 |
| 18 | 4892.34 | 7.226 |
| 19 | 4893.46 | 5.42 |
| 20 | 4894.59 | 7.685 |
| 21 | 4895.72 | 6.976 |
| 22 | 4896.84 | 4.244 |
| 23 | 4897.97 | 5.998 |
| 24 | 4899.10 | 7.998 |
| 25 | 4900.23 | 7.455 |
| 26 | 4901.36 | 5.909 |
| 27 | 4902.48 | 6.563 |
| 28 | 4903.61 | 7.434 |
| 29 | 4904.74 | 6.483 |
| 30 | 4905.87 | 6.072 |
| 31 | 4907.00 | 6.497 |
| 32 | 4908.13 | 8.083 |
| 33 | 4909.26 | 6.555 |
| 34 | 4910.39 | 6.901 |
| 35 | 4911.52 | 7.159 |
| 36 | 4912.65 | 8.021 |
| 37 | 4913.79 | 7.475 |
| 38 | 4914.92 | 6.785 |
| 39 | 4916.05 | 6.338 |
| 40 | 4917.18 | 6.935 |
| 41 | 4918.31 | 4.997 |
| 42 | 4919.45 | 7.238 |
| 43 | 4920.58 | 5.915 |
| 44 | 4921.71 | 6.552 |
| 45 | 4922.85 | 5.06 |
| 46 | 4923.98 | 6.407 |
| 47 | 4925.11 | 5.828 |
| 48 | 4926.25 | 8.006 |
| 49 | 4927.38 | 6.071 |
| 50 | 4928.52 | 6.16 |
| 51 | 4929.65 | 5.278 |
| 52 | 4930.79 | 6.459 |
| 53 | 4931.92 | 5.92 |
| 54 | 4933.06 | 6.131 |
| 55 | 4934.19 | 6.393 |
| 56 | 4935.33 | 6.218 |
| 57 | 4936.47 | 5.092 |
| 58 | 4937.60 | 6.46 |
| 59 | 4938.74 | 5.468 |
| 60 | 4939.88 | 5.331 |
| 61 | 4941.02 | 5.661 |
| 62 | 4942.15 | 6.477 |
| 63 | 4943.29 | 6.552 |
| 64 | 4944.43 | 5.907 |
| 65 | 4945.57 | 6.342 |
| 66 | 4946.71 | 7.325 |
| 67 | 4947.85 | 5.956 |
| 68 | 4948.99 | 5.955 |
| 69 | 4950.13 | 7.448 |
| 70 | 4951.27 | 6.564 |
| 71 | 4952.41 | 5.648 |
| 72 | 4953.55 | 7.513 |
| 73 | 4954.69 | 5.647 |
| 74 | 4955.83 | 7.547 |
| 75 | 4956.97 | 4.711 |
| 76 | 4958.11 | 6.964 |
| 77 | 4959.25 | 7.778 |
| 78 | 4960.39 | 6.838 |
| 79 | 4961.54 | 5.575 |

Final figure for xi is 2.11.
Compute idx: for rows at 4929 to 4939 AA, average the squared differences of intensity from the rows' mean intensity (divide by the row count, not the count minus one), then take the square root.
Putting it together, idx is 0.50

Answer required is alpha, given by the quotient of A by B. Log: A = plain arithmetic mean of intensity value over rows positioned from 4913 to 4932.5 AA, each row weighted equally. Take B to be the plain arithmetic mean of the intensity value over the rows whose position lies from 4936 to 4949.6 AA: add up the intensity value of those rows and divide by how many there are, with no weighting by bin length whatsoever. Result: 1.05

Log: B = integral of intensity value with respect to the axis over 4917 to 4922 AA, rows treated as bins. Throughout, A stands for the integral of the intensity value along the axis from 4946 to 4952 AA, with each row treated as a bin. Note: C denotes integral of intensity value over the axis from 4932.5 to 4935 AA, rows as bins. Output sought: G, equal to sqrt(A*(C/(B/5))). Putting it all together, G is 10.0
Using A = 40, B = 31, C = 16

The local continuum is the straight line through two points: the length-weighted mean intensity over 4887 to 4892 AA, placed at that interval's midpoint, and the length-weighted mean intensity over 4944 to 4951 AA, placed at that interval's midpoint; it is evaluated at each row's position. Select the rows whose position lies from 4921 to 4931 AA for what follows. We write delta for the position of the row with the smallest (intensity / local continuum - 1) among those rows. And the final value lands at 4922.85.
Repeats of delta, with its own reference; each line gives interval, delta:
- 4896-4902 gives 4896.84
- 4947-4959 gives 4956.97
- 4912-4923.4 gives 4918.31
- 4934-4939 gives 4936.47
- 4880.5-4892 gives 4886.71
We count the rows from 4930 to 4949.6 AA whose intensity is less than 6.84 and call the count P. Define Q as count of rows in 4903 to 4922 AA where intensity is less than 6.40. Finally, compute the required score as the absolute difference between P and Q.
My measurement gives 12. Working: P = 16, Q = 4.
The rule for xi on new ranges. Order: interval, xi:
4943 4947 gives 2.17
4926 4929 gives 3.50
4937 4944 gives 2.00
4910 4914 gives 2.10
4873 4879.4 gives 2.14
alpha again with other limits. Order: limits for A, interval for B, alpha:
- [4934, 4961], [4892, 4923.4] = 0.95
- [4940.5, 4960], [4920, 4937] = 1.06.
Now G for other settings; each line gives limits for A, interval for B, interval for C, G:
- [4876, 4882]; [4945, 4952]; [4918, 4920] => 7.1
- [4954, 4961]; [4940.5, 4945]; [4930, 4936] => 17.6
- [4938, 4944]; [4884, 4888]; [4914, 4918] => 14.9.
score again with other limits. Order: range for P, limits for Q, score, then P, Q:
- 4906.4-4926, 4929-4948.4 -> 2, 10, 12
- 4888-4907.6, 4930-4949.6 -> 2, 10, 12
